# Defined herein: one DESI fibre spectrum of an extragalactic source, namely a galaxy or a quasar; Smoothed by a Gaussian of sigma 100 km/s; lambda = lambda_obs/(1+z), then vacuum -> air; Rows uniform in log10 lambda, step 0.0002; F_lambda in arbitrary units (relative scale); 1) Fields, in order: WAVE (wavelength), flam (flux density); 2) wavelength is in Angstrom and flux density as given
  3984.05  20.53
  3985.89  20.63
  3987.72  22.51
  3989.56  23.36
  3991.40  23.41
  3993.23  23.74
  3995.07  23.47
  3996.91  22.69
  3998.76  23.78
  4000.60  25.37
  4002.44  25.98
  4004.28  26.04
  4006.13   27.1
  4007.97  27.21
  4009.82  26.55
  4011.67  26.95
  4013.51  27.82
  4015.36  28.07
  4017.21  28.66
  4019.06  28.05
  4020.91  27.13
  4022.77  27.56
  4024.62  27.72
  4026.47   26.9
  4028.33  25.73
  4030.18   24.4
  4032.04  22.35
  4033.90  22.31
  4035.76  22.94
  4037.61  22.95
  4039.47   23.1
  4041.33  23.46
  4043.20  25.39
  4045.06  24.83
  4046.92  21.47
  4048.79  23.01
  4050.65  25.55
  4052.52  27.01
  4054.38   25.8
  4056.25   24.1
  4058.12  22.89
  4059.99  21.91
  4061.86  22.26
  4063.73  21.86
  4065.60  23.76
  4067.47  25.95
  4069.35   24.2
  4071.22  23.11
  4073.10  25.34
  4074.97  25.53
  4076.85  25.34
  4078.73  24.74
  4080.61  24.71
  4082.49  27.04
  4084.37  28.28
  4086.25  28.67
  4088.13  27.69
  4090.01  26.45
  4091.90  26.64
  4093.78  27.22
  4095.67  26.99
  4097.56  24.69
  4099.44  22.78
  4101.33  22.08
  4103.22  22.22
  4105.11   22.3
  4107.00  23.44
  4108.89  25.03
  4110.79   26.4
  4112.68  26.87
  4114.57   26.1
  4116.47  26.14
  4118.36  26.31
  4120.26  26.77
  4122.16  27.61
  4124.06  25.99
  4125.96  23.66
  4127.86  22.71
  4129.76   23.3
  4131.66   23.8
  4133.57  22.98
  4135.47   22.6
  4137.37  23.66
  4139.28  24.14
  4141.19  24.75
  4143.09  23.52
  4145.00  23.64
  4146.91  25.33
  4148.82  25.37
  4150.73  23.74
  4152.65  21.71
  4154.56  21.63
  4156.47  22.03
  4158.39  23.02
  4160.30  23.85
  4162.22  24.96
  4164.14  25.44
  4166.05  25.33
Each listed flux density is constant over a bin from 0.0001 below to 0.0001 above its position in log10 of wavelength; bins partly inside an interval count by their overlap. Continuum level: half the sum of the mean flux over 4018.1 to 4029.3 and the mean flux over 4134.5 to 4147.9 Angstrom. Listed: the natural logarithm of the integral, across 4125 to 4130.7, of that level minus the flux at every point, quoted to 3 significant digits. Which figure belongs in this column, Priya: 2.59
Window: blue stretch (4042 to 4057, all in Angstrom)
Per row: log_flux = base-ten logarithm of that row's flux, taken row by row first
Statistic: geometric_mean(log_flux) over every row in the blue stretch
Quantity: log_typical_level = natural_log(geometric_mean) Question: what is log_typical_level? 0.330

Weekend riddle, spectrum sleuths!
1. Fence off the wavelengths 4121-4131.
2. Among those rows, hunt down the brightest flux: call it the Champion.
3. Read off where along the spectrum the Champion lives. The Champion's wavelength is 4122.16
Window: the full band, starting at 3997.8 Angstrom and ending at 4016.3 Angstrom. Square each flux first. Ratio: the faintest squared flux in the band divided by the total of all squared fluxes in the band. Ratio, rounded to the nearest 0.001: 0.080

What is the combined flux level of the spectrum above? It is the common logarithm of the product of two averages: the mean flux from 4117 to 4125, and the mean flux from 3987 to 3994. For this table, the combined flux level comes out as 2.79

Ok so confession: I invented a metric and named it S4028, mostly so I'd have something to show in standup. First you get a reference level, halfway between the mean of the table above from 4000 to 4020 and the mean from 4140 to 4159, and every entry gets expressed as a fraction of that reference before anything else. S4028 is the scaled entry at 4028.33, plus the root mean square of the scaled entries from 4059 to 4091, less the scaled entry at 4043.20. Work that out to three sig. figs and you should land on 1.01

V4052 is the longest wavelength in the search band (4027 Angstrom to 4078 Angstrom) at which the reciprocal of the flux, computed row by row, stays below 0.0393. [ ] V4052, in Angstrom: 4074.97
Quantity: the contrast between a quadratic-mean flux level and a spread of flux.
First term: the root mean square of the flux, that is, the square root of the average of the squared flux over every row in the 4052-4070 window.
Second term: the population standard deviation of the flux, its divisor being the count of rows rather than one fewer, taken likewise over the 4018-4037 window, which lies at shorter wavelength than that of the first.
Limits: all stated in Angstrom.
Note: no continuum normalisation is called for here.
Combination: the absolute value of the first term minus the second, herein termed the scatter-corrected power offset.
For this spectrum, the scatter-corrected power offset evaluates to 21.8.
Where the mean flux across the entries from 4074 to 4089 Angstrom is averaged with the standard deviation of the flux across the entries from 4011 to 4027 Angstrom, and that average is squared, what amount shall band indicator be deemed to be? 183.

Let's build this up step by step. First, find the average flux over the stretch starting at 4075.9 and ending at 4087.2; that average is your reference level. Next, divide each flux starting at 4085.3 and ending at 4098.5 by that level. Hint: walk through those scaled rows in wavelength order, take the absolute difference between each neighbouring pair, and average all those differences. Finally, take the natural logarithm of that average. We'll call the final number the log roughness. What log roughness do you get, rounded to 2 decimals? -3.36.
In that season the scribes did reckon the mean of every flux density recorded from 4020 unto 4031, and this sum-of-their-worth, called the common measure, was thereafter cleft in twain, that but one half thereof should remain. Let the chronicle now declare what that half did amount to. 13.3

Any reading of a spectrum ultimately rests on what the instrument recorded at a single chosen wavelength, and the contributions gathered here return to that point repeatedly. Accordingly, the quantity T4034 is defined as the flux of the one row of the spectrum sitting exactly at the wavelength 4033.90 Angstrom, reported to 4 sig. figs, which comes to 22.31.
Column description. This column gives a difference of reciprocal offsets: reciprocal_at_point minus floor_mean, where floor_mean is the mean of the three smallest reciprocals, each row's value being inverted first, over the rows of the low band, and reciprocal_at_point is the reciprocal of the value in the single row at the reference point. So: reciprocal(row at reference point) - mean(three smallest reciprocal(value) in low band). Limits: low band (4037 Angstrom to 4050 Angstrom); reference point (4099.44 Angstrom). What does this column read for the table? 0.0031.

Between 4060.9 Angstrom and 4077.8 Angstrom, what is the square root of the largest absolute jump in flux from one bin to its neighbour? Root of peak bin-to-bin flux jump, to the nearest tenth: 1.5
